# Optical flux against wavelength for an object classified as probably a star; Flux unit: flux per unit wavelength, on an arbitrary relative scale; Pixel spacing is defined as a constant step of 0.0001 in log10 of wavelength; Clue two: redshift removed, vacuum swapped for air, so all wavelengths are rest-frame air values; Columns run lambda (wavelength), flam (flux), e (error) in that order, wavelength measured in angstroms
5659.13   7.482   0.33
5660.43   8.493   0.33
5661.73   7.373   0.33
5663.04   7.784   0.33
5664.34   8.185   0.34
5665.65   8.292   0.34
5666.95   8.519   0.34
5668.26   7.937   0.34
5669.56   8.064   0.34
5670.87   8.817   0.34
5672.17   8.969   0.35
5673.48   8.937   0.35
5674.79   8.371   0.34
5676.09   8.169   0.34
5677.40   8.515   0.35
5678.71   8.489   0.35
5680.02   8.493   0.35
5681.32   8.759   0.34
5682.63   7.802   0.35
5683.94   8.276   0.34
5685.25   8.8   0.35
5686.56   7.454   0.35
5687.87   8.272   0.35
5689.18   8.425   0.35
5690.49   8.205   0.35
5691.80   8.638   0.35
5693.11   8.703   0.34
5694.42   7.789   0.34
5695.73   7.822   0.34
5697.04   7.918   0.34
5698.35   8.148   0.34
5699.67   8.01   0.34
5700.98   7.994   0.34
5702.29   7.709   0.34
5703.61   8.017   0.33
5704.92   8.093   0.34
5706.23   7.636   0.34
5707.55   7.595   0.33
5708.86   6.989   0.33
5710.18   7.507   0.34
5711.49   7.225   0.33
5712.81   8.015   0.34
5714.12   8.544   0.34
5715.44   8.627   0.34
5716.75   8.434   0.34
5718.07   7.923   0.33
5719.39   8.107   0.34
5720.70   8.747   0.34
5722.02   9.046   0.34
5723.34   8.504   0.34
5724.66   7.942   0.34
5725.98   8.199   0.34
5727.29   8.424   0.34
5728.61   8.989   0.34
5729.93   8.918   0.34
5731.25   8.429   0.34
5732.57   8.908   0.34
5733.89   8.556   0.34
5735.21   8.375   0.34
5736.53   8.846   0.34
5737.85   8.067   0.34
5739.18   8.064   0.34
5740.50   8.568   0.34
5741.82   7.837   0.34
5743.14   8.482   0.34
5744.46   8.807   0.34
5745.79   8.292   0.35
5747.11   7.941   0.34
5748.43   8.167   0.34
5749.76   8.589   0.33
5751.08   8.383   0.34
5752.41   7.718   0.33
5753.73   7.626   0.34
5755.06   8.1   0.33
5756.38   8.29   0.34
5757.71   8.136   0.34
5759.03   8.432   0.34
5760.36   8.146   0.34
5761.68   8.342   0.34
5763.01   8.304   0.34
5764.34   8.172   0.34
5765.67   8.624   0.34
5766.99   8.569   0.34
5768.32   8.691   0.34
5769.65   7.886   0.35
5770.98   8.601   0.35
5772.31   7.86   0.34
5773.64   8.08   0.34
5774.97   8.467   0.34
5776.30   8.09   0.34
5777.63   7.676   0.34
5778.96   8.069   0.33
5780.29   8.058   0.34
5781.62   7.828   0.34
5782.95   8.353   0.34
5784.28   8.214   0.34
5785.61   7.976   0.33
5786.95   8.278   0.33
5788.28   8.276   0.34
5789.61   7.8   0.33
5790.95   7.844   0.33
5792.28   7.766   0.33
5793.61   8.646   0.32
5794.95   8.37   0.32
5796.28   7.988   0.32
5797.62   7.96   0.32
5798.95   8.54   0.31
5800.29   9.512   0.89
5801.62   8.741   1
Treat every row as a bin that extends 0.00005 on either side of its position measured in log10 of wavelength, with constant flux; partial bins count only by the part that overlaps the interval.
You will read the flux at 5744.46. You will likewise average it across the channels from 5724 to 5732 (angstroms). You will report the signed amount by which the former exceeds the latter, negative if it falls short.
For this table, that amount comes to 0.32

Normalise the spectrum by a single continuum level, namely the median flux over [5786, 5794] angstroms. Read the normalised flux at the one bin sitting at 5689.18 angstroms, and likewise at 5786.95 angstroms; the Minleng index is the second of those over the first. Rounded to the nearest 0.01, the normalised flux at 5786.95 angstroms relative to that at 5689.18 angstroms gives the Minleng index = 0.98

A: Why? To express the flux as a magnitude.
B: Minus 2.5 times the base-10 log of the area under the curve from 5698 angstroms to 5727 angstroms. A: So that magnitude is -5.92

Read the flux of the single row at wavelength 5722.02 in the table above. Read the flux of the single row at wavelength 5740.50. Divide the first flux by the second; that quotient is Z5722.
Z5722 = 1.06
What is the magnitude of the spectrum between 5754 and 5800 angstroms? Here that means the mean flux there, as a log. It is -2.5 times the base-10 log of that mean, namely -2.28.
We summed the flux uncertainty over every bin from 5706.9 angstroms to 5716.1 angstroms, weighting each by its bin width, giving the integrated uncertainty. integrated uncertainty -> 3.09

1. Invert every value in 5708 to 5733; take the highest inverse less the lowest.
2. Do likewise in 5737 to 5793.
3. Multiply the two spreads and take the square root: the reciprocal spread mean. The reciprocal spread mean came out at 0.0239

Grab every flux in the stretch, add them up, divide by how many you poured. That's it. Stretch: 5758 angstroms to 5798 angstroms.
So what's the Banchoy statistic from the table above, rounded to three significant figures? 8.18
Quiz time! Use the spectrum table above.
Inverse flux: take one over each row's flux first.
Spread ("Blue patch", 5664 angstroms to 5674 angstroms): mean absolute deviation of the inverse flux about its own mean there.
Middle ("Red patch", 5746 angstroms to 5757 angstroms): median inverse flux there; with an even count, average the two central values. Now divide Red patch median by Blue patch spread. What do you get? 25.5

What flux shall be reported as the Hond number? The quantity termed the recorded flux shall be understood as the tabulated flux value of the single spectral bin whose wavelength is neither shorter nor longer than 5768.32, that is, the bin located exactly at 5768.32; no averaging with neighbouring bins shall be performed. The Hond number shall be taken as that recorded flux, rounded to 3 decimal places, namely 8.691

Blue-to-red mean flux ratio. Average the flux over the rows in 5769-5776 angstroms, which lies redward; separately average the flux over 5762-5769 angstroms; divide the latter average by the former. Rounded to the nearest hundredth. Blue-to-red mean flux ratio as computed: 1.04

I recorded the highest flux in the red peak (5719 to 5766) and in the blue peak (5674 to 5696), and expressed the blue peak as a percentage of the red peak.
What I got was 97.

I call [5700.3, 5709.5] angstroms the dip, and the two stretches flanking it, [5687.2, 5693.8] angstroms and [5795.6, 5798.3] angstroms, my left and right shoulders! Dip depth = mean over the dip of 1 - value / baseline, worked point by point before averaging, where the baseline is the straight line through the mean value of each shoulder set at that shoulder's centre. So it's 0.079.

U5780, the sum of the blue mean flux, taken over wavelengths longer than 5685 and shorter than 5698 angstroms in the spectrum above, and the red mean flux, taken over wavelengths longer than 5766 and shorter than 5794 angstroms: 16.3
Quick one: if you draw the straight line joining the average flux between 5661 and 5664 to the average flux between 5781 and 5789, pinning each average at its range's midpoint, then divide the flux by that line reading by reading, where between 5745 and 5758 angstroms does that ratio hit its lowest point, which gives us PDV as 5753.73 angstroms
